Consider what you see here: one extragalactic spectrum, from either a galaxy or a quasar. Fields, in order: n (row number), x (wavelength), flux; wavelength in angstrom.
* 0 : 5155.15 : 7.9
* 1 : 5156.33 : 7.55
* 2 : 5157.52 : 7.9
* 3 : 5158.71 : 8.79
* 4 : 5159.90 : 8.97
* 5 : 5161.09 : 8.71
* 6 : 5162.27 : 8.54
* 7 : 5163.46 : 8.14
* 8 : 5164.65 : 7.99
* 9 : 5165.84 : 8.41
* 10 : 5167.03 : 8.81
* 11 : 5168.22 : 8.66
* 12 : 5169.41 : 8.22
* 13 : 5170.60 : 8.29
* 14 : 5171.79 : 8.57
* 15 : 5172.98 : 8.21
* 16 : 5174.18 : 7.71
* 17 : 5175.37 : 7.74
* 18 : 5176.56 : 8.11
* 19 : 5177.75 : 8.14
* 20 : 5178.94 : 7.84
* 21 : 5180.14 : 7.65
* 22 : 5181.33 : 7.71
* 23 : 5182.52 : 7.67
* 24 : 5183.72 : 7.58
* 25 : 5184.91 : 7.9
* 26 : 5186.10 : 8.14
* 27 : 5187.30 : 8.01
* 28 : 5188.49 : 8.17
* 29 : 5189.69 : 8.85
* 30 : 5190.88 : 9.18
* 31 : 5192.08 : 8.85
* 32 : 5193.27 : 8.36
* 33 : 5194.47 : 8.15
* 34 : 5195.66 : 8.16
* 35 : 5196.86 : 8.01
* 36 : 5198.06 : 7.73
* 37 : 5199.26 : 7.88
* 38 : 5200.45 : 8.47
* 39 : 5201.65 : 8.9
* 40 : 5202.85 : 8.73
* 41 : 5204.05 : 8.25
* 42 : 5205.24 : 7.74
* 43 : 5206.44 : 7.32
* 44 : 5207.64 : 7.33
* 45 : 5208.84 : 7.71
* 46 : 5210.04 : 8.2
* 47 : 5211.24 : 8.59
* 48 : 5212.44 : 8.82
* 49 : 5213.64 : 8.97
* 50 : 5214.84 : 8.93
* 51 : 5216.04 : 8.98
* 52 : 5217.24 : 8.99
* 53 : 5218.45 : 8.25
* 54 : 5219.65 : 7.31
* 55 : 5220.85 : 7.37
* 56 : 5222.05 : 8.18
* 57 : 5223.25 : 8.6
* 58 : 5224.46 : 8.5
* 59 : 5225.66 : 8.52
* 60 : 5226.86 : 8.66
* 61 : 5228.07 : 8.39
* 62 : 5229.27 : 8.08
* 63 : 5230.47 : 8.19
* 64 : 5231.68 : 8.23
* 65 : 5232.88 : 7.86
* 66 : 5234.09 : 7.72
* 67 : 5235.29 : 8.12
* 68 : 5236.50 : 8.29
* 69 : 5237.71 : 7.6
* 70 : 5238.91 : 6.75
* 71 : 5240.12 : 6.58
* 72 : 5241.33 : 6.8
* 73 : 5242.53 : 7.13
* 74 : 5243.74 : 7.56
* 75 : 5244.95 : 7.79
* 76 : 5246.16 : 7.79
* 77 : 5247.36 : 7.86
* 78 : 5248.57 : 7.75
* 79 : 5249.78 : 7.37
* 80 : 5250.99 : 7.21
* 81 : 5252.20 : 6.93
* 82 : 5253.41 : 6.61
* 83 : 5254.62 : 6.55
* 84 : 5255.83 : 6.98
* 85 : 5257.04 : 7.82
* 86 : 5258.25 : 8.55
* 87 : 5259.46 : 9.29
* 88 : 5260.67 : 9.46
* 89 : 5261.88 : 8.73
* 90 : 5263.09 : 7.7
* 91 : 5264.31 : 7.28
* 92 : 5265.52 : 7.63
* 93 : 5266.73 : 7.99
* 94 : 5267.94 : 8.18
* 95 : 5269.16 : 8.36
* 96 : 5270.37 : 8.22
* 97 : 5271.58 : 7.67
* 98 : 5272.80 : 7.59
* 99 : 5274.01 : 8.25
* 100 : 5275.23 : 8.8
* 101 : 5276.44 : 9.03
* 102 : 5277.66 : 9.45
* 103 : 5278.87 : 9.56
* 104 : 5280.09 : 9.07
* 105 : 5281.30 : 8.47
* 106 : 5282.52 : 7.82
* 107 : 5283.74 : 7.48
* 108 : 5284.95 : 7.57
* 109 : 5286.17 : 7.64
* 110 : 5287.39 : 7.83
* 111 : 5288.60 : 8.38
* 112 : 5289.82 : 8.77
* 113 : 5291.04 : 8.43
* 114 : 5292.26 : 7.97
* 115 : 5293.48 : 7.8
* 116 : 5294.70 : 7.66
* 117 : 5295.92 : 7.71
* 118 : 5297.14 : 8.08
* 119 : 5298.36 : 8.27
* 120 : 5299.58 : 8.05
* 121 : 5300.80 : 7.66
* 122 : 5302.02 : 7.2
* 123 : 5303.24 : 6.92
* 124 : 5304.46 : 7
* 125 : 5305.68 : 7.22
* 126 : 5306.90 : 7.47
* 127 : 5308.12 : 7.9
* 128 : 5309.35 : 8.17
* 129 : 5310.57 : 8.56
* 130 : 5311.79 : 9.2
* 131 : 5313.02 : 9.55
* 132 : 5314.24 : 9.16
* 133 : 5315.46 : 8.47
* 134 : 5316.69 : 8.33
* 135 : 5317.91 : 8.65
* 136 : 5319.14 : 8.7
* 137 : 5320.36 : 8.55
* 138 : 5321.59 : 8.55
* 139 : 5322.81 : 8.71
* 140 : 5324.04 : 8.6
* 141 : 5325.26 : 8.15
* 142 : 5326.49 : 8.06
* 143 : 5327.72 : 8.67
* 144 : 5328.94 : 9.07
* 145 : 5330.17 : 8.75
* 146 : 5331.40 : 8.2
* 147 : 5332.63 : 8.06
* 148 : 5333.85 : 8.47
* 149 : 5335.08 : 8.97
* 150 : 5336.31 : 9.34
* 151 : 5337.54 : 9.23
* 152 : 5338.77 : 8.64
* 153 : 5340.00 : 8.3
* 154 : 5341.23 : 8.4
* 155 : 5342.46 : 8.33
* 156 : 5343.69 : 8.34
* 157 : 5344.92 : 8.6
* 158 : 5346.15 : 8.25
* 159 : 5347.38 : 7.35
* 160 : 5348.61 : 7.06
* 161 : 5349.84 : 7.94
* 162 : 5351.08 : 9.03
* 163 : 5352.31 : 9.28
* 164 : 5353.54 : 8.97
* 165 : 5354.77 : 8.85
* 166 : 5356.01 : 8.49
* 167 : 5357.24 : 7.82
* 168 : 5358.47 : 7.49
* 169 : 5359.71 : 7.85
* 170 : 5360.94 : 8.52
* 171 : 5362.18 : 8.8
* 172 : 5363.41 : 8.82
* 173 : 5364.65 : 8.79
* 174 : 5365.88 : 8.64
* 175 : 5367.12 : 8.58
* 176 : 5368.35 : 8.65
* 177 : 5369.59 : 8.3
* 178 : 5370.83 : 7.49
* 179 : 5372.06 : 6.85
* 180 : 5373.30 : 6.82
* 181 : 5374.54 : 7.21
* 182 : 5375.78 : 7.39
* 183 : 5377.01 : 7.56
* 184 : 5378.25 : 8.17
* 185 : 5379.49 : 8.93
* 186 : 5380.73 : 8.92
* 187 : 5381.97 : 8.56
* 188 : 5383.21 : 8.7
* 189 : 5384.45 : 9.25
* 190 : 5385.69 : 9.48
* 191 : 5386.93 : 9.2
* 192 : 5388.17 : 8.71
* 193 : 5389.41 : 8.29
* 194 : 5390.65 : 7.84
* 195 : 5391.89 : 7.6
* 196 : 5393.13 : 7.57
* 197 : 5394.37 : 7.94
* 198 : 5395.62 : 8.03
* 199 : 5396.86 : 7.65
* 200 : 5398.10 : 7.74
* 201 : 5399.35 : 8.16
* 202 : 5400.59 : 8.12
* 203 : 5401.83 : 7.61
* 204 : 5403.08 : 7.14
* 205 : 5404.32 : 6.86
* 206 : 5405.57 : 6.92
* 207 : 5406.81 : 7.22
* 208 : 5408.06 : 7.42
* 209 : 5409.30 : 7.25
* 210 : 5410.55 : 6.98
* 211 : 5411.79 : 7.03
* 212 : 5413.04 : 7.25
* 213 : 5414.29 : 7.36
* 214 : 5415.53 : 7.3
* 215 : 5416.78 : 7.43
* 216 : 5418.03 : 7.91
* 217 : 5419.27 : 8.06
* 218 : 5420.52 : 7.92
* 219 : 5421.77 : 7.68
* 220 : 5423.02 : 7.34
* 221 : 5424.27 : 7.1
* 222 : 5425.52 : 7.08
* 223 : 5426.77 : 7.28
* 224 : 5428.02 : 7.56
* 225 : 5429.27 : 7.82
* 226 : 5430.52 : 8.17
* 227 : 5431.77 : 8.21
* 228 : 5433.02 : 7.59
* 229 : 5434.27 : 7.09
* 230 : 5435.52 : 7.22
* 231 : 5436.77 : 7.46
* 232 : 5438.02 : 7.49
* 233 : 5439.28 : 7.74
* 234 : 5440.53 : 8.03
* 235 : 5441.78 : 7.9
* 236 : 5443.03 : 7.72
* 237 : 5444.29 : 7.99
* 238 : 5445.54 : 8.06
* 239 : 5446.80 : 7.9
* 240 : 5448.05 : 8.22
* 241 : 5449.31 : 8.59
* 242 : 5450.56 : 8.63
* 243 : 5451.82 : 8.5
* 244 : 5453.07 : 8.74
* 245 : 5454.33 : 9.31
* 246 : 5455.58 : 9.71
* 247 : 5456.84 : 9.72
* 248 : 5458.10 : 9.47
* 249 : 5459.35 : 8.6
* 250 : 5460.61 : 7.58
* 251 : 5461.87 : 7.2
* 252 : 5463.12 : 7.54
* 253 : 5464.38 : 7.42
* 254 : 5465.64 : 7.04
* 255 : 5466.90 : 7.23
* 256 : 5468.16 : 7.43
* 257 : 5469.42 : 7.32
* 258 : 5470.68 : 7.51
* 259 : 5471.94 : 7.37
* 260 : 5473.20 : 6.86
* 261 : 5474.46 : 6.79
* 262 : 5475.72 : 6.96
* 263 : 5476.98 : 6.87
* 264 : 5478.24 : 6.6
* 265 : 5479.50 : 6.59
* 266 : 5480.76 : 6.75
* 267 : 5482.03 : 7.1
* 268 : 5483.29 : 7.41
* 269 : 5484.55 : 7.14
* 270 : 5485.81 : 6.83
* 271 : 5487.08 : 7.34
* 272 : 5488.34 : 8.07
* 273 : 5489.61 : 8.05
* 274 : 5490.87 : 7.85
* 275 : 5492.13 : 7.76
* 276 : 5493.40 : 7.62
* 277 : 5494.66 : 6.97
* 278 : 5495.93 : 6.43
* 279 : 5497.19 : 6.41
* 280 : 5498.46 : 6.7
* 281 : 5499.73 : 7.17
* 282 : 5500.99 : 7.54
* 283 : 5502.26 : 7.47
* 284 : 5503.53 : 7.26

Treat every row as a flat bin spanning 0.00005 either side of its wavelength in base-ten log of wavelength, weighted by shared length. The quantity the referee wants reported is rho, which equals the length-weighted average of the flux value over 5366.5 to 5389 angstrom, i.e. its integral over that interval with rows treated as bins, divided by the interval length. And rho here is 8.27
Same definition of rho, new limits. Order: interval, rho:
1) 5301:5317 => 8.07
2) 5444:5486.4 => 7.73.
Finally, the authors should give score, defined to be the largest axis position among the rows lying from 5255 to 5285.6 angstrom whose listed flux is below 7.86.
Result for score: 5284.95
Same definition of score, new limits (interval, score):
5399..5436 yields 5435.52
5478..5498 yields 5497.19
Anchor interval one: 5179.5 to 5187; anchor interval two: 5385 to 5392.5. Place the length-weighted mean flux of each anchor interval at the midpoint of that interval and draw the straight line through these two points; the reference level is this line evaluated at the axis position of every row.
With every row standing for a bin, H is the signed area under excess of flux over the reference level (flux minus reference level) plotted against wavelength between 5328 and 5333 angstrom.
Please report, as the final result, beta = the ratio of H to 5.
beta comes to 0.2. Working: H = 1.2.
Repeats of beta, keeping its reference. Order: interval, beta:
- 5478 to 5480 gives -0.9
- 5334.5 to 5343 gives 0.7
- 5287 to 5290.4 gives 0.1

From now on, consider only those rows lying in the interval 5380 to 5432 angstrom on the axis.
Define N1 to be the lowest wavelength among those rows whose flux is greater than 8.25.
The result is 5380.73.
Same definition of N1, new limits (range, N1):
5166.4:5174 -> 5167.03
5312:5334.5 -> 5313.02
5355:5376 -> 5356.01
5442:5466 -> 5449.31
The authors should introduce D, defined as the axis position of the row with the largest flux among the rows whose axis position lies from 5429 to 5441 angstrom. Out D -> 5431.77 angstrom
